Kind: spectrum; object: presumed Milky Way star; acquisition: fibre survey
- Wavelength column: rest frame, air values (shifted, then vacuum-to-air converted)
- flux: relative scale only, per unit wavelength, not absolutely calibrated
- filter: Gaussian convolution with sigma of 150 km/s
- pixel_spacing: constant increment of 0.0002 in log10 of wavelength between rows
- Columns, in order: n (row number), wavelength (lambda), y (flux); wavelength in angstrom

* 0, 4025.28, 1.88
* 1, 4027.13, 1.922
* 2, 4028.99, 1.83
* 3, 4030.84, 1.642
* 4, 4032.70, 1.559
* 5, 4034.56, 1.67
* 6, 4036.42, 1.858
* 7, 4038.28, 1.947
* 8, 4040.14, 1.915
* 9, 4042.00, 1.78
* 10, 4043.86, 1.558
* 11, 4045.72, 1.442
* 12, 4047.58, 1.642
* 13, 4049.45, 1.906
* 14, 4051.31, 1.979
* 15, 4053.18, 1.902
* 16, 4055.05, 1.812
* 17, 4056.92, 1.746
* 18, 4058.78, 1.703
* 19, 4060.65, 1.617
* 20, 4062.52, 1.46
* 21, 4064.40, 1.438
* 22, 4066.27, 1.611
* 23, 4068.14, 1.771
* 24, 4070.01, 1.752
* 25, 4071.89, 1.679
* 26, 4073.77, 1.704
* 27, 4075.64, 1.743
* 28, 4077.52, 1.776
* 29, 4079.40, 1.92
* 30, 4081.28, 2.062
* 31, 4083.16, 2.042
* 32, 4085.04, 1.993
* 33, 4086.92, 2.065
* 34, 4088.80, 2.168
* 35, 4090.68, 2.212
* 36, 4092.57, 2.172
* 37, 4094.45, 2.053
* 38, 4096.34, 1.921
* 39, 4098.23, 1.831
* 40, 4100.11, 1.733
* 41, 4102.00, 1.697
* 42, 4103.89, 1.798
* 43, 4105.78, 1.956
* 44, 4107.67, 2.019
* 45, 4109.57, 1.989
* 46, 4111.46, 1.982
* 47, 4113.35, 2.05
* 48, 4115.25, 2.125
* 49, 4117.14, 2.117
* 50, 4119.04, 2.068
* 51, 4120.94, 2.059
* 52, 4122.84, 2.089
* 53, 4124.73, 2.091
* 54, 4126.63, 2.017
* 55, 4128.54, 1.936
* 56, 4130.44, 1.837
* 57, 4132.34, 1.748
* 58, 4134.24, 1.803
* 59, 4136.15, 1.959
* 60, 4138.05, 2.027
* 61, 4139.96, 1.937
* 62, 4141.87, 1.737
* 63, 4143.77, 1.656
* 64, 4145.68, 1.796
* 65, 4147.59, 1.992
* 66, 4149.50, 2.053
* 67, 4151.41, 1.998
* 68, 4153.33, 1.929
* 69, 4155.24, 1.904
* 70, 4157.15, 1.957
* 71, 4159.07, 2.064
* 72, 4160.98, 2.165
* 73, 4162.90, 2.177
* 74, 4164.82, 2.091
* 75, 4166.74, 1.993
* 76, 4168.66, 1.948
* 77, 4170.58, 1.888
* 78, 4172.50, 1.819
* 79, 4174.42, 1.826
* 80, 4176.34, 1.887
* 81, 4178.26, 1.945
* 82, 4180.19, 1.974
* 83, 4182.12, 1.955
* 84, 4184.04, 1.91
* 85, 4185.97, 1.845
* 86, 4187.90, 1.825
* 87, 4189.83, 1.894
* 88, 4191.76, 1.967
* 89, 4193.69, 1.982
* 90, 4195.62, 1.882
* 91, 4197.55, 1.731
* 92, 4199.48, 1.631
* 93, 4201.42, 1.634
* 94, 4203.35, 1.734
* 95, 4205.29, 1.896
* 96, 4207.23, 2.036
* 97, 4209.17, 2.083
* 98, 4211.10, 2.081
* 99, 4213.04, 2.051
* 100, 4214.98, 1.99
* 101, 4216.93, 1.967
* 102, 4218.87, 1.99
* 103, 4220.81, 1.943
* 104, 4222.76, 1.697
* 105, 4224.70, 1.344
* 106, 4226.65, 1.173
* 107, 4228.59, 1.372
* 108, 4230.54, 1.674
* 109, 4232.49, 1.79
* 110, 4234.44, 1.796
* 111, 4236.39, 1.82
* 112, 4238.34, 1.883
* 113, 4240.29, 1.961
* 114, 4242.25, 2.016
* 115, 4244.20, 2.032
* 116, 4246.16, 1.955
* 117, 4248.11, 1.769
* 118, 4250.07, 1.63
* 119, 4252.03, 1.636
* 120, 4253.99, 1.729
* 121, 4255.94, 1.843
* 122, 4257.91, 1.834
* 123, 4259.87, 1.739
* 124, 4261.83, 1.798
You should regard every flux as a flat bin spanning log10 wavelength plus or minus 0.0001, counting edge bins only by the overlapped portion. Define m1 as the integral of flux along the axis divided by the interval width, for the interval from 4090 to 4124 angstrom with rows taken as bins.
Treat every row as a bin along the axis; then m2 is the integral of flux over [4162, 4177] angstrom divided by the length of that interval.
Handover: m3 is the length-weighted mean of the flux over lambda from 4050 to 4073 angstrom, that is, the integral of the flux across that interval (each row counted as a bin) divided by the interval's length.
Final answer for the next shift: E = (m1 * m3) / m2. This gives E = 1.74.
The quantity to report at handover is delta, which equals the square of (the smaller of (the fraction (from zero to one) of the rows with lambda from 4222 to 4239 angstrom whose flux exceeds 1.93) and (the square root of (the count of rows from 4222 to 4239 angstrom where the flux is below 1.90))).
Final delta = 0.0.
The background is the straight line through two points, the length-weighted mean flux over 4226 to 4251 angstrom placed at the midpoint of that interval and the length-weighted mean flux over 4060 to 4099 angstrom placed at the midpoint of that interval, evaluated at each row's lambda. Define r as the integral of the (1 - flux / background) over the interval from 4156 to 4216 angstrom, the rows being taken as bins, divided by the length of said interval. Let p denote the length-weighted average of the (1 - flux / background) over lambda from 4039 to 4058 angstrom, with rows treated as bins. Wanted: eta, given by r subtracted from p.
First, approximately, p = 0.057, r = -0.074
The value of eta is 0.13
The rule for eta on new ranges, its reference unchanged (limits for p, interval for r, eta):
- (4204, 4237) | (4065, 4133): 0.03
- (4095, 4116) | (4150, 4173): 0.06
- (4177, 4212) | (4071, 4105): -0.02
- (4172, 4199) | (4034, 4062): -0.11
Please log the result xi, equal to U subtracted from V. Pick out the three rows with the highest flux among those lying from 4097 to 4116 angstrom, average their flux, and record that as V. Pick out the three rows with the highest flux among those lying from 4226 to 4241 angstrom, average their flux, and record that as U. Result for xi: 0.18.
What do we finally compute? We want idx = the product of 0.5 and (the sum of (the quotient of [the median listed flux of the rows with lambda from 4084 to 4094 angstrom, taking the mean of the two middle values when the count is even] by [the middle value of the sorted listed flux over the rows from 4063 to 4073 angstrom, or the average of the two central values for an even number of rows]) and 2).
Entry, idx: 1.65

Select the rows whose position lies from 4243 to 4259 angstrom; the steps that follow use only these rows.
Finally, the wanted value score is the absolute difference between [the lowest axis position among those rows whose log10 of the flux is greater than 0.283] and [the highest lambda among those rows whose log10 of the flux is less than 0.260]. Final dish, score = 9.8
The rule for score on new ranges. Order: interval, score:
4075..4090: 1.9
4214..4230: 13.6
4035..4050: 9.3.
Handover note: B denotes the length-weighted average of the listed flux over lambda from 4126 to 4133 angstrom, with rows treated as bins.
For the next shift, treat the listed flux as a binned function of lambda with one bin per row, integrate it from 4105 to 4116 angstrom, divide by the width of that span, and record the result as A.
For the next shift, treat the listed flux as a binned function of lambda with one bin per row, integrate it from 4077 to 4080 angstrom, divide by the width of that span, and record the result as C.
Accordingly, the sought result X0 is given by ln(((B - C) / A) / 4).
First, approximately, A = 2.02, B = 1.9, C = 1.85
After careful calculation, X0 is -5.5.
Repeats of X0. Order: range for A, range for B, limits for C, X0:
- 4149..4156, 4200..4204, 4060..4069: -4.4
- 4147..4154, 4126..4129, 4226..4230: -2.5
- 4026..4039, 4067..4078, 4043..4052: -5.4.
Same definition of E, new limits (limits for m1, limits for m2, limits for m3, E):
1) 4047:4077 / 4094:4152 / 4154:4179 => 1.75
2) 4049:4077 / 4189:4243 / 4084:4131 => 1.89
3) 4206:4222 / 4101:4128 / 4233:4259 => 1.85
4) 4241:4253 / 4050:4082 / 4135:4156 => 2.01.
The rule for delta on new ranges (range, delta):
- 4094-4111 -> 0.2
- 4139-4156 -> 0.2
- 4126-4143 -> 0.3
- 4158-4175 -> 0.4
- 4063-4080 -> 0.0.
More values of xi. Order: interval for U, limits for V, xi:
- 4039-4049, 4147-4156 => 0.24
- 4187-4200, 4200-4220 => 0.12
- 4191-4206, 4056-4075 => -0.19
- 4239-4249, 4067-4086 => 0.03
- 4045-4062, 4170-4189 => 0.03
